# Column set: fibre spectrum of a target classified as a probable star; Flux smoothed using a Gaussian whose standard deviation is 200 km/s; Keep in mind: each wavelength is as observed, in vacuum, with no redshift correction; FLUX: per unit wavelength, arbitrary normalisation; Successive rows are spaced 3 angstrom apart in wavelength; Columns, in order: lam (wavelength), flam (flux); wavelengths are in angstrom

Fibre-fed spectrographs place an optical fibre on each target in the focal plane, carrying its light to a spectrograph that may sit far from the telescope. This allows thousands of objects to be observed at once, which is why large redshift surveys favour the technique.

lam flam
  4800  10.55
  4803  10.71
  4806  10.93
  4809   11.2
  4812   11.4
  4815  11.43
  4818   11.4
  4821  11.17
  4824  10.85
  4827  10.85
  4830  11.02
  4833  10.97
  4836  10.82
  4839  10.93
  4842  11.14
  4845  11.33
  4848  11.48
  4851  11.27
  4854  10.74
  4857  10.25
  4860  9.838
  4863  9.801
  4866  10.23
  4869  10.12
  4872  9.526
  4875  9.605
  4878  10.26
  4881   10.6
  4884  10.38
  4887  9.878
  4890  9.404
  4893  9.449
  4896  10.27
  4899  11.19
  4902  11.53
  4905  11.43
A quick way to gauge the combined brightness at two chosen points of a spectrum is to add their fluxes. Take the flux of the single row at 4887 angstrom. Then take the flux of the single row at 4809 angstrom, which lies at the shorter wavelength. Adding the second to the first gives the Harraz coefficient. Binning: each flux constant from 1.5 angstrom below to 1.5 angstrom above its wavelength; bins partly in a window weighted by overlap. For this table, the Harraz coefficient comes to 21.1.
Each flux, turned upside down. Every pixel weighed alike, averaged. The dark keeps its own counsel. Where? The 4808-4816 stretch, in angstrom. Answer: 0.088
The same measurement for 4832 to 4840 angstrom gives 0.092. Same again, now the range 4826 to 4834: 0.091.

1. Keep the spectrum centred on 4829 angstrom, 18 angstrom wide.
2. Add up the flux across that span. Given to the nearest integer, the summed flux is 66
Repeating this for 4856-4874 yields 60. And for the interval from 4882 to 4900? 61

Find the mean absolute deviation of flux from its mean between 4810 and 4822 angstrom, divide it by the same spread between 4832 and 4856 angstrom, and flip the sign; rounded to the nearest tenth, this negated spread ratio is -0.4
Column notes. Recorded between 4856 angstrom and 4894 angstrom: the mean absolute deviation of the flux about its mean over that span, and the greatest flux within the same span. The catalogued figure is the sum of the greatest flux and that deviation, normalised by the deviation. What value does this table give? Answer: 33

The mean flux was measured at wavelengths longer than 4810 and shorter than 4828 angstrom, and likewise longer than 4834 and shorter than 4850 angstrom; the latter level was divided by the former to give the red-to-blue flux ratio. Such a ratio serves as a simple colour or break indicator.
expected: 1.00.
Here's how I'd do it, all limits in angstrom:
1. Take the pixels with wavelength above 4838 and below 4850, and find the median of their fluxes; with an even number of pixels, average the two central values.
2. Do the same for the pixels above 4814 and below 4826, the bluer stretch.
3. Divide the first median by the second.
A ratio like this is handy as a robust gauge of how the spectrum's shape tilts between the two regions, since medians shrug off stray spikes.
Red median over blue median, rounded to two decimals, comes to 1.00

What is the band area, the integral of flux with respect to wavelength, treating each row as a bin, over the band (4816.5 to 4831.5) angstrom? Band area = 166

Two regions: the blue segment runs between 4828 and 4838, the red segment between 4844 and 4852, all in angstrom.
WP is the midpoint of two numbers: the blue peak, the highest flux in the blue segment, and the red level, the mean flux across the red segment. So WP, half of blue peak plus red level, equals 11.19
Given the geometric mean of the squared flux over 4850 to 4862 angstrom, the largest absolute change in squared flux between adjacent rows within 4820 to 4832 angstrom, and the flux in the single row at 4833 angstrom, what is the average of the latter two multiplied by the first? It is 995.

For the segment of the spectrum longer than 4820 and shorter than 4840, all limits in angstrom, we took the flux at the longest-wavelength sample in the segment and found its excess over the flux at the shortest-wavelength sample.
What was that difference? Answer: -0.2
